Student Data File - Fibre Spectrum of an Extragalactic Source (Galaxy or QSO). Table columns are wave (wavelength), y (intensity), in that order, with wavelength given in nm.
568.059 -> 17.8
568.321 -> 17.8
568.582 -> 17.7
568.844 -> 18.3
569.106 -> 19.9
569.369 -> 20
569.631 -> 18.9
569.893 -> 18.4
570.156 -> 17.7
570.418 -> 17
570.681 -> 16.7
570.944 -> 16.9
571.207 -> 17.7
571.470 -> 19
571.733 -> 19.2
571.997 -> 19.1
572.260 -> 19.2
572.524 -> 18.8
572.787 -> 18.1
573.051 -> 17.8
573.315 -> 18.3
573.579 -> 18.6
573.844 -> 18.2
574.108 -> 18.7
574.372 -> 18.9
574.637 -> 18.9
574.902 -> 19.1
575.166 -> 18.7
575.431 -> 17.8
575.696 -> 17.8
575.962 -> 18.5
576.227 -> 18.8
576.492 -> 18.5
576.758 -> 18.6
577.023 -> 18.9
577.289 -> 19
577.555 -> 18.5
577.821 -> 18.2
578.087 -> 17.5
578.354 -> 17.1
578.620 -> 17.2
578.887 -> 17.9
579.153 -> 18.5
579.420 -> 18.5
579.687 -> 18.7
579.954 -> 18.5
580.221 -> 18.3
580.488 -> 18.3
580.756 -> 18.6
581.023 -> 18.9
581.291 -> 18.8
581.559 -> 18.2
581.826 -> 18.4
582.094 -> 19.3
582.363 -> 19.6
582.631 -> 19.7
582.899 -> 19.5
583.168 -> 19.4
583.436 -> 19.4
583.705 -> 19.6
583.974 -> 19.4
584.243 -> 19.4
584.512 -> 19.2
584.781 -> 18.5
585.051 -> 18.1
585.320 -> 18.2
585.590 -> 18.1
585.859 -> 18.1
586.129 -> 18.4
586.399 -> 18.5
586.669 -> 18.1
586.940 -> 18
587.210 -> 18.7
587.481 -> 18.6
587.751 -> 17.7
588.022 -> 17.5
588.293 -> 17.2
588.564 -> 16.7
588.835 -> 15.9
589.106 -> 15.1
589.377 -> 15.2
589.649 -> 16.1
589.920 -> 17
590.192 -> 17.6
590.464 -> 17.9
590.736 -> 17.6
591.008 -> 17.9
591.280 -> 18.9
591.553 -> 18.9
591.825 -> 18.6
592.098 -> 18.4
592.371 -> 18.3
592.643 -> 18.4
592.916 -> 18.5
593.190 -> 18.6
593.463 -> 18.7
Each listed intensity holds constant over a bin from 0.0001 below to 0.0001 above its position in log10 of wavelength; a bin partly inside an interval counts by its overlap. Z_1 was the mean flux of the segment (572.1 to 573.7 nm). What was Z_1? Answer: 18.5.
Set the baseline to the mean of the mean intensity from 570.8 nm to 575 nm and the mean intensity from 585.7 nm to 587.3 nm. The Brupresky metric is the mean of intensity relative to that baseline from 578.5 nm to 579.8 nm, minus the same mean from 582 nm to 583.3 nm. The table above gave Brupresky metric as -1.3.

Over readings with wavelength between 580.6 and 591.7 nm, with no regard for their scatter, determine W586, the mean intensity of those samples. 18.2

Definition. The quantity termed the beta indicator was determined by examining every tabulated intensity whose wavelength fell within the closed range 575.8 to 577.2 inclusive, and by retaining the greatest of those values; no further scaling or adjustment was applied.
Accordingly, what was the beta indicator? 18.9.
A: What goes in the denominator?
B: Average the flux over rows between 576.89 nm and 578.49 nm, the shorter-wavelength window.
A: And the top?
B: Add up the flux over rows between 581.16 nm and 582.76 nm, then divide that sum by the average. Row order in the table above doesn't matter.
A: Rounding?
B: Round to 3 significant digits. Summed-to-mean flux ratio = 6.26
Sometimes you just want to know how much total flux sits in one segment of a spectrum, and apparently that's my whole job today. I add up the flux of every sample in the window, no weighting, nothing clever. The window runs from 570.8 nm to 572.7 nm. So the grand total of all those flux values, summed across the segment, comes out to 130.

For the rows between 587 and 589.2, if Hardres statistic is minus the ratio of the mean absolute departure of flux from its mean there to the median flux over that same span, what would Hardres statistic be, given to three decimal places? -0.055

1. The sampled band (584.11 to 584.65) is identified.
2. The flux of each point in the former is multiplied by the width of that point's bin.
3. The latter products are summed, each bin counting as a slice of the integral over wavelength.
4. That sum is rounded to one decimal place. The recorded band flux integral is 10.4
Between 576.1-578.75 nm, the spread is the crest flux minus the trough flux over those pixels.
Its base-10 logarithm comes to 0.28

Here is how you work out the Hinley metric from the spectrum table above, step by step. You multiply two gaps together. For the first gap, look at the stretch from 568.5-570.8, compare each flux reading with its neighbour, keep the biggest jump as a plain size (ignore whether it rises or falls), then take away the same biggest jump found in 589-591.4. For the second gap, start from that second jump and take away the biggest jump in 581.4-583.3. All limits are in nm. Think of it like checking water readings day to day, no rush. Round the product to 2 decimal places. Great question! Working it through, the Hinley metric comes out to 0.06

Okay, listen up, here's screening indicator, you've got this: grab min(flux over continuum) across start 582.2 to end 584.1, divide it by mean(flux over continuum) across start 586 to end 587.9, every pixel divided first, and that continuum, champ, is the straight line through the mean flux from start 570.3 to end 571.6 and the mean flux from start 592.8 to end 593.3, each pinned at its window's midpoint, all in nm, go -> 1.07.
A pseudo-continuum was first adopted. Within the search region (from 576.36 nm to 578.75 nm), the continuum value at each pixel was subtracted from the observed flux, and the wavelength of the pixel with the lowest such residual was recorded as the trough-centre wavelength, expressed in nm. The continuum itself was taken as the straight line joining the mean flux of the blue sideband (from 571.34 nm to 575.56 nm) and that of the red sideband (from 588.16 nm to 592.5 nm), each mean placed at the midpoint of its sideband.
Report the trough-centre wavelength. 578.354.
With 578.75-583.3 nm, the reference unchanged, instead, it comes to 578.887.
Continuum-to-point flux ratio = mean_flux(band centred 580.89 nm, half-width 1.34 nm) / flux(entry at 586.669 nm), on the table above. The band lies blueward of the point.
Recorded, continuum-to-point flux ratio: 1.03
